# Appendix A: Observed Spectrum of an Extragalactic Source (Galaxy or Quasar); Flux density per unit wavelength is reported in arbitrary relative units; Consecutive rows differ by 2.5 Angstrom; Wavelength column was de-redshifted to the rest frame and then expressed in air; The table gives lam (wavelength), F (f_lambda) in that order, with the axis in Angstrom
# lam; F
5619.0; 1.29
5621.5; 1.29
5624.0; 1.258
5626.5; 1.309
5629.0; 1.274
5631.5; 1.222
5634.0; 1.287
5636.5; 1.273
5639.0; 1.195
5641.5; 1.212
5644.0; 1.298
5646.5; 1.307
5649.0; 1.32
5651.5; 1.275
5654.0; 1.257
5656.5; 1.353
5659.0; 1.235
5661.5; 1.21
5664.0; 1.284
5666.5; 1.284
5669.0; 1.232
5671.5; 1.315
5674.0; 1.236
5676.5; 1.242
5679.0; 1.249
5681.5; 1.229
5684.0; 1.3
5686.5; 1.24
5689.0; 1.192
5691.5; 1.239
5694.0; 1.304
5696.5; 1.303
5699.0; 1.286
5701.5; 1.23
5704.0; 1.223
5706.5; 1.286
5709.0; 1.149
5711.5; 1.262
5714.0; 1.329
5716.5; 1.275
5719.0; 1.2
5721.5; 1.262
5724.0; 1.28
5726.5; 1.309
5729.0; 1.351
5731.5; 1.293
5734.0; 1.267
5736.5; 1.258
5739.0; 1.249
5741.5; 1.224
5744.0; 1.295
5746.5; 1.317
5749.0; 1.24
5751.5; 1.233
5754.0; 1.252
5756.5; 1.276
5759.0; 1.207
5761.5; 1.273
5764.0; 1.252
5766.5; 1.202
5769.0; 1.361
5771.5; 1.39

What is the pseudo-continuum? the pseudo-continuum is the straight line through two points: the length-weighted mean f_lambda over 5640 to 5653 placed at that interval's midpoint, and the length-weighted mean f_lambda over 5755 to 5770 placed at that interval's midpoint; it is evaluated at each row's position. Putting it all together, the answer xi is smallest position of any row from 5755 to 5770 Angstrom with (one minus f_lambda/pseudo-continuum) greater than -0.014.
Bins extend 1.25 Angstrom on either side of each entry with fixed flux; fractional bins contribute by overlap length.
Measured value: 5756.5 Angstrom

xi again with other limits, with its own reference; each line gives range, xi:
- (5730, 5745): 5734.0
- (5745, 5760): 5749.0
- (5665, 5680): 5666.5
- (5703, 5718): 5704.0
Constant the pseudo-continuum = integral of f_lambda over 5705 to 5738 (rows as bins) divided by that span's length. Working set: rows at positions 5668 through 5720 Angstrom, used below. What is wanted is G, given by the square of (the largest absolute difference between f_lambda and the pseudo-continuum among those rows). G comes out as 0.015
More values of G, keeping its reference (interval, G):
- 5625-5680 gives 0.007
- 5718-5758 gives 0.007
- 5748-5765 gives 0.004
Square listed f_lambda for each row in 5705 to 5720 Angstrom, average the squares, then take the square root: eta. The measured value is 1.25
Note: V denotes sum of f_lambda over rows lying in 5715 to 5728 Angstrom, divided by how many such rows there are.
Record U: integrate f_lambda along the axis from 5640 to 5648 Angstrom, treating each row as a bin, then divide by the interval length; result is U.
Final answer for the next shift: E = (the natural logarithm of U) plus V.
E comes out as 1.51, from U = 1.27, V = 1.27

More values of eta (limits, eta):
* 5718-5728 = 1.26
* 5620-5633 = 1.27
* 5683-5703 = 1.26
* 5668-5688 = 1.26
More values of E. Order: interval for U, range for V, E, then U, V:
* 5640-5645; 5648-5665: 1.50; 1.25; 1.28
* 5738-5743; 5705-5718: 1.47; 1.24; 1.26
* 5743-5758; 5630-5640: 1.48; 1.27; 1.24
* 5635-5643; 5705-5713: 1.44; 1.23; 1.23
